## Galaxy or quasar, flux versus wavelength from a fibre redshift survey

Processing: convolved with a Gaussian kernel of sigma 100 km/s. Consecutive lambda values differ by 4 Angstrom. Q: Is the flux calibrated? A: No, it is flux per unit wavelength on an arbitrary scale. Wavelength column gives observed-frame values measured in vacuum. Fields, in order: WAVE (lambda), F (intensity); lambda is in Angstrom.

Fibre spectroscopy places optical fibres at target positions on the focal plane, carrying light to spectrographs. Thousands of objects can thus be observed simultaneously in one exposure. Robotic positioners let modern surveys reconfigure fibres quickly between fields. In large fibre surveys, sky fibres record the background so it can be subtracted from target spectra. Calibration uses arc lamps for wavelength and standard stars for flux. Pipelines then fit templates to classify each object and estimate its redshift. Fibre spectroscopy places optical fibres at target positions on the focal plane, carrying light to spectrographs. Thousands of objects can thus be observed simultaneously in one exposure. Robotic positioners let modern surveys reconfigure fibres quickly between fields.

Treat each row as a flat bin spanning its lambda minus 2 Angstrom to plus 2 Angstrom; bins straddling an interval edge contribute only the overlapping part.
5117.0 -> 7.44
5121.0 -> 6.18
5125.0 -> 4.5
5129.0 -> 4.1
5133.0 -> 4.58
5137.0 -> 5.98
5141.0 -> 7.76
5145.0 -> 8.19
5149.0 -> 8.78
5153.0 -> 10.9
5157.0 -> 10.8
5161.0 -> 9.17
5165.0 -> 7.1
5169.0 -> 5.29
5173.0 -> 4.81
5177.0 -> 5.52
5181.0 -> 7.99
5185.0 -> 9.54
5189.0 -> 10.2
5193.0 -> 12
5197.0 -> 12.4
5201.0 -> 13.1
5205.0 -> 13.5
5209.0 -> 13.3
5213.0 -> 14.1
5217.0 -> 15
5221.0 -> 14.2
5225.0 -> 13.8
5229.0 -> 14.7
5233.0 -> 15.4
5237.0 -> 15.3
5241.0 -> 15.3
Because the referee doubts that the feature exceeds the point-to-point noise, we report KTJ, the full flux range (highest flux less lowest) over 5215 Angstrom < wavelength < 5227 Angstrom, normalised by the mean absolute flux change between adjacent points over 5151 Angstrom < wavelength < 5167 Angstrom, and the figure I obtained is 0.9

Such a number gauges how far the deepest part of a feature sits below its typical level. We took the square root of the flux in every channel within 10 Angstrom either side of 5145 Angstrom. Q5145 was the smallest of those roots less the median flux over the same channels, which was -5.7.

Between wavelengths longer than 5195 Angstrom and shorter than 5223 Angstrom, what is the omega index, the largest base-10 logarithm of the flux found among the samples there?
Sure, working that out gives 1.18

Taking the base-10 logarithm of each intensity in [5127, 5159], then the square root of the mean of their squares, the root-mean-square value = 0.87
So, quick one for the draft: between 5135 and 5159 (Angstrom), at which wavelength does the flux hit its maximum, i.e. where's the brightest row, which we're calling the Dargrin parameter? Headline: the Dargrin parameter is 5153.0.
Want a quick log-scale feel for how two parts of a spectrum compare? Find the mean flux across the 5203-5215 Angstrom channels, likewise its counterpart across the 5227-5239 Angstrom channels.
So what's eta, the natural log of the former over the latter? -0.10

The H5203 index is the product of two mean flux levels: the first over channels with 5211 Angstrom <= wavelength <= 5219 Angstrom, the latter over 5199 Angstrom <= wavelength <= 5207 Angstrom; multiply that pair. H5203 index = 194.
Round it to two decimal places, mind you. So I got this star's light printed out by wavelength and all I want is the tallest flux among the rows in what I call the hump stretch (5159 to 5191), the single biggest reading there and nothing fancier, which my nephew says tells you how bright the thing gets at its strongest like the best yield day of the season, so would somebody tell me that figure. 10.20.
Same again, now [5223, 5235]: 15.40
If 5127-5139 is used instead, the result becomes 5.98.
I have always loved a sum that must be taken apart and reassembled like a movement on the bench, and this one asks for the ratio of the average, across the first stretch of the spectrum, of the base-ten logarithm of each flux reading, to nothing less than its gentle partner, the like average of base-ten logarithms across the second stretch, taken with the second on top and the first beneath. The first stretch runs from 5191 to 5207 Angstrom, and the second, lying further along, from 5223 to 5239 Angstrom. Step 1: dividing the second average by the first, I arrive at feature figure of 1.1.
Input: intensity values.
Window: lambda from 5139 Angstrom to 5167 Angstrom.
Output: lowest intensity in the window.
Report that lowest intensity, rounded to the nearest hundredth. 7.10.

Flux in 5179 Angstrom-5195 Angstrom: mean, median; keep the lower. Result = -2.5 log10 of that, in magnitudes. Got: -2.5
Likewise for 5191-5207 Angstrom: -2.8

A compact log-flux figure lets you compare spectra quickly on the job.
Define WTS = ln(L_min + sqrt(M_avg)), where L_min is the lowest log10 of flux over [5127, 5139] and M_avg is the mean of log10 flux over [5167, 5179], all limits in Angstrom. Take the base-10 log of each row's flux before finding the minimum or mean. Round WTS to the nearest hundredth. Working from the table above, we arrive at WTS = 0.38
